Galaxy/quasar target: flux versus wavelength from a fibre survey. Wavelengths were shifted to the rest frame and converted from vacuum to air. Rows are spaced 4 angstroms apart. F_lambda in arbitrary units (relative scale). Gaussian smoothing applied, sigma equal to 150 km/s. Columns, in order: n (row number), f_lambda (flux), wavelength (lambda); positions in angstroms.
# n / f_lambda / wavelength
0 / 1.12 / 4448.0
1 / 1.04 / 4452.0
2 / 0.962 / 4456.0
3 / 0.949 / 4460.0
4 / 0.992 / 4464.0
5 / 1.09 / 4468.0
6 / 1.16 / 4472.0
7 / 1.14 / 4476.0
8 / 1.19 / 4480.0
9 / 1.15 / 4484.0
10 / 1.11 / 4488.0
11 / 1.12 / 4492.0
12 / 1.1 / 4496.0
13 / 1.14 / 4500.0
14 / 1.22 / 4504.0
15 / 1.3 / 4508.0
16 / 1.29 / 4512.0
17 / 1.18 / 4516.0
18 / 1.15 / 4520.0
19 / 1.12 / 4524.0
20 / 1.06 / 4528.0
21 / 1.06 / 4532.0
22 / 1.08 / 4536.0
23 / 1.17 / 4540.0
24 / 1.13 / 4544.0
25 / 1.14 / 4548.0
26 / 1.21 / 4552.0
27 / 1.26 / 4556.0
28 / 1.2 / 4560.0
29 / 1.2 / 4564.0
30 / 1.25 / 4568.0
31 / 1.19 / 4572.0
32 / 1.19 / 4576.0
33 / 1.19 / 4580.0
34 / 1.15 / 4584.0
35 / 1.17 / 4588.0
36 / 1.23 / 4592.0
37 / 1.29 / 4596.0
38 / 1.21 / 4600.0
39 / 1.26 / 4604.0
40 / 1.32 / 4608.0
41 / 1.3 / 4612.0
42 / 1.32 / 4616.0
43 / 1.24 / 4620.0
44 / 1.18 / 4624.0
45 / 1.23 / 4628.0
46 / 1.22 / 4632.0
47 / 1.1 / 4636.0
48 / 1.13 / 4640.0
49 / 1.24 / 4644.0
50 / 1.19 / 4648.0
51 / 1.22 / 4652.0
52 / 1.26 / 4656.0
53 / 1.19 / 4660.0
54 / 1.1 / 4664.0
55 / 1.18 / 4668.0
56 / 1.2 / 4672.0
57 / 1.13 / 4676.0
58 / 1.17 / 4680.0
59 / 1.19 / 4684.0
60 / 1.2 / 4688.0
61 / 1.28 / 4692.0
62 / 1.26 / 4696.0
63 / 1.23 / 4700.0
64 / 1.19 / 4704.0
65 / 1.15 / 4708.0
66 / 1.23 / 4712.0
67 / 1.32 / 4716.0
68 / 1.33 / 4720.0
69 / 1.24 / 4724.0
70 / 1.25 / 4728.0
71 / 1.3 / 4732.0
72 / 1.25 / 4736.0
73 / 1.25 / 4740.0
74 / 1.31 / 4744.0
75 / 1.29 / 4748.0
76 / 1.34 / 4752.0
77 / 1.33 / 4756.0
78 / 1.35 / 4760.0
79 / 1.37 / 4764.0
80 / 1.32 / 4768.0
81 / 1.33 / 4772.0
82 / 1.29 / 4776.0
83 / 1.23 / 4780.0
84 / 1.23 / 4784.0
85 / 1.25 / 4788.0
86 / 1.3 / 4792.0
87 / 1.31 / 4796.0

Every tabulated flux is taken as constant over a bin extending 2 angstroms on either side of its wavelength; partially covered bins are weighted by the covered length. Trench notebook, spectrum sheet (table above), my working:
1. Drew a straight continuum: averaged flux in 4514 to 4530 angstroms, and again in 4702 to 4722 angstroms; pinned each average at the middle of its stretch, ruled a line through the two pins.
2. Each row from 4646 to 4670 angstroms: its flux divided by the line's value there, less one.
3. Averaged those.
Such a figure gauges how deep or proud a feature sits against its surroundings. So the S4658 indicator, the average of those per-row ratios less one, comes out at -0.02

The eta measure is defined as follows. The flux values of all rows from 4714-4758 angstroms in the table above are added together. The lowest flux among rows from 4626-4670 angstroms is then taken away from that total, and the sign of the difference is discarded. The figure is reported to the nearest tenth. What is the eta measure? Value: 13.1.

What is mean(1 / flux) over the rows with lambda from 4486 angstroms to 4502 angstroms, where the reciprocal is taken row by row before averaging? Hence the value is 0.895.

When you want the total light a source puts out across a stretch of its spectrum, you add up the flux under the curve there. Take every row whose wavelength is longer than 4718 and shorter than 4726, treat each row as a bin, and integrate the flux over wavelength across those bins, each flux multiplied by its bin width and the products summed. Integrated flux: 10.3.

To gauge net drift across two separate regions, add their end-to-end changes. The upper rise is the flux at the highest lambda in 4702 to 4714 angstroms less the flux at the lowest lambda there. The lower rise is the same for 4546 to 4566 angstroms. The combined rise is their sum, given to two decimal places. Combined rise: 0.10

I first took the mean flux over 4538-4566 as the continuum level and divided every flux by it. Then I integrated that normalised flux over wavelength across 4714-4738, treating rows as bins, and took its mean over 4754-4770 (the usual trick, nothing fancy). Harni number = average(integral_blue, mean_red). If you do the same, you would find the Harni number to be 13.5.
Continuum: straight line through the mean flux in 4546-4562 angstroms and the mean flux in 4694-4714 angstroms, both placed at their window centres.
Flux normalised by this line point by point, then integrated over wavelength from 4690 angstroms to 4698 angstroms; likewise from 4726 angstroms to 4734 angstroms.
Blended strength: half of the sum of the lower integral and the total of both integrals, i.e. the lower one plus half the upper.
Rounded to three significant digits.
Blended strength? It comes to 12.6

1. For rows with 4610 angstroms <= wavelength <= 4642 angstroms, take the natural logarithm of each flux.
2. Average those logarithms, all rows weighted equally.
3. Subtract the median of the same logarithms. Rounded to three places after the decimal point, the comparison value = -0.010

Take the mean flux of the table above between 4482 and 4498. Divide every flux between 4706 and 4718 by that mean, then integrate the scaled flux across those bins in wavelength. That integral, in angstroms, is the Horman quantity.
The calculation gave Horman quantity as 13.2 angstroms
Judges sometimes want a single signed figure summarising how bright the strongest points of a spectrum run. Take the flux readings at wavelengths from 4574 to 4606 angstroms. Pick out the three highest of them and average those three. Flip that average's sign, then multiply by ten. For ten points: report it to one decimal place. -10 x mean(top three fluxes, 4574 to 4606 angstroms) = -12.6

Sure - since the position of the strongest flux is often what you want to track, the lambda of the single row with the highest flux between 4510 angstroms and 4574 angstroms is 4512.0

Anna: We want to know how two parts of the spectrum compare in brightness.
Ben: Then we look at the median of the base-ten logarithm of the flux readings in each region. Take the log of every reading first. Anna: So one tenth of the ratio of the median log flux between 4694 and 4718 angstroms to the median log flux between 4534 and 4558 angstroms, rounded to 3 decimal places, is 0.144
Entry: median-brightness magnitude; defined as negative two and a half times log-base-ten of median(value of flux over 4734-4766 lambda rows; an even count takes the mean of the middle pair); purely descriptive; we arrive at -0.301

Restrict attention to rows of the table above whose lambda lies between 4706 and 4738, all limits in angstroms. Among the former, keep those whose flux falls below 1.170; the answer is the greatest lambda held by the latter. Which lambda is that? 4708.0 angstroms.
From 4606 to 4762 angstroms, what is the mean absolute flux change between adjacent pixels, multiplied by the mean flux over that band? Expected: 0.058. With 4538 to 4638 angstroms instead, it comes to 0.054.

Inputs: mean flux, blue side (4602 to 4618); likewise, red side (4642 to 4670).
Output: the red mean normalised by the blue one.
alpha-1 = 0.92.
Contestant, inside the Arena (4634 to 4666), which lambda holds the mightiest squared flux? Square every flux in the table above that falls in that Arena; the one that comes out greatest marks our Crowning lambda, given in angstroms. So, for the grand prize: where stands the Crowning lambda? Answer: 4656.0 angstroms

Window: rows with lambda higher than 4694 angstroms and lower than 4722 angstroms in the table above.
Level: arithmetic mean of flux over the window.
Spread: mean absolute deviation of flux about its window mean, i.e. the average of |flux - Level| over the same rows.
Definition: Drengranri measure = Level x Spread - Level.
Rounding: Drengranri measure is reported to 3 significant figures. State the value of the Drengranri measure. -1.18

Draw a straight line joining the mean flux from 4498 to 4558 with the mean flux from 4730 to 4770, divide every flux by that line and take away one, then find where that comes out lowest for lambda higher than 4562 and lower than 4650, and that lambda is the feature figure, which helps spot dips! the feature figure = 4636.0 angstroms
